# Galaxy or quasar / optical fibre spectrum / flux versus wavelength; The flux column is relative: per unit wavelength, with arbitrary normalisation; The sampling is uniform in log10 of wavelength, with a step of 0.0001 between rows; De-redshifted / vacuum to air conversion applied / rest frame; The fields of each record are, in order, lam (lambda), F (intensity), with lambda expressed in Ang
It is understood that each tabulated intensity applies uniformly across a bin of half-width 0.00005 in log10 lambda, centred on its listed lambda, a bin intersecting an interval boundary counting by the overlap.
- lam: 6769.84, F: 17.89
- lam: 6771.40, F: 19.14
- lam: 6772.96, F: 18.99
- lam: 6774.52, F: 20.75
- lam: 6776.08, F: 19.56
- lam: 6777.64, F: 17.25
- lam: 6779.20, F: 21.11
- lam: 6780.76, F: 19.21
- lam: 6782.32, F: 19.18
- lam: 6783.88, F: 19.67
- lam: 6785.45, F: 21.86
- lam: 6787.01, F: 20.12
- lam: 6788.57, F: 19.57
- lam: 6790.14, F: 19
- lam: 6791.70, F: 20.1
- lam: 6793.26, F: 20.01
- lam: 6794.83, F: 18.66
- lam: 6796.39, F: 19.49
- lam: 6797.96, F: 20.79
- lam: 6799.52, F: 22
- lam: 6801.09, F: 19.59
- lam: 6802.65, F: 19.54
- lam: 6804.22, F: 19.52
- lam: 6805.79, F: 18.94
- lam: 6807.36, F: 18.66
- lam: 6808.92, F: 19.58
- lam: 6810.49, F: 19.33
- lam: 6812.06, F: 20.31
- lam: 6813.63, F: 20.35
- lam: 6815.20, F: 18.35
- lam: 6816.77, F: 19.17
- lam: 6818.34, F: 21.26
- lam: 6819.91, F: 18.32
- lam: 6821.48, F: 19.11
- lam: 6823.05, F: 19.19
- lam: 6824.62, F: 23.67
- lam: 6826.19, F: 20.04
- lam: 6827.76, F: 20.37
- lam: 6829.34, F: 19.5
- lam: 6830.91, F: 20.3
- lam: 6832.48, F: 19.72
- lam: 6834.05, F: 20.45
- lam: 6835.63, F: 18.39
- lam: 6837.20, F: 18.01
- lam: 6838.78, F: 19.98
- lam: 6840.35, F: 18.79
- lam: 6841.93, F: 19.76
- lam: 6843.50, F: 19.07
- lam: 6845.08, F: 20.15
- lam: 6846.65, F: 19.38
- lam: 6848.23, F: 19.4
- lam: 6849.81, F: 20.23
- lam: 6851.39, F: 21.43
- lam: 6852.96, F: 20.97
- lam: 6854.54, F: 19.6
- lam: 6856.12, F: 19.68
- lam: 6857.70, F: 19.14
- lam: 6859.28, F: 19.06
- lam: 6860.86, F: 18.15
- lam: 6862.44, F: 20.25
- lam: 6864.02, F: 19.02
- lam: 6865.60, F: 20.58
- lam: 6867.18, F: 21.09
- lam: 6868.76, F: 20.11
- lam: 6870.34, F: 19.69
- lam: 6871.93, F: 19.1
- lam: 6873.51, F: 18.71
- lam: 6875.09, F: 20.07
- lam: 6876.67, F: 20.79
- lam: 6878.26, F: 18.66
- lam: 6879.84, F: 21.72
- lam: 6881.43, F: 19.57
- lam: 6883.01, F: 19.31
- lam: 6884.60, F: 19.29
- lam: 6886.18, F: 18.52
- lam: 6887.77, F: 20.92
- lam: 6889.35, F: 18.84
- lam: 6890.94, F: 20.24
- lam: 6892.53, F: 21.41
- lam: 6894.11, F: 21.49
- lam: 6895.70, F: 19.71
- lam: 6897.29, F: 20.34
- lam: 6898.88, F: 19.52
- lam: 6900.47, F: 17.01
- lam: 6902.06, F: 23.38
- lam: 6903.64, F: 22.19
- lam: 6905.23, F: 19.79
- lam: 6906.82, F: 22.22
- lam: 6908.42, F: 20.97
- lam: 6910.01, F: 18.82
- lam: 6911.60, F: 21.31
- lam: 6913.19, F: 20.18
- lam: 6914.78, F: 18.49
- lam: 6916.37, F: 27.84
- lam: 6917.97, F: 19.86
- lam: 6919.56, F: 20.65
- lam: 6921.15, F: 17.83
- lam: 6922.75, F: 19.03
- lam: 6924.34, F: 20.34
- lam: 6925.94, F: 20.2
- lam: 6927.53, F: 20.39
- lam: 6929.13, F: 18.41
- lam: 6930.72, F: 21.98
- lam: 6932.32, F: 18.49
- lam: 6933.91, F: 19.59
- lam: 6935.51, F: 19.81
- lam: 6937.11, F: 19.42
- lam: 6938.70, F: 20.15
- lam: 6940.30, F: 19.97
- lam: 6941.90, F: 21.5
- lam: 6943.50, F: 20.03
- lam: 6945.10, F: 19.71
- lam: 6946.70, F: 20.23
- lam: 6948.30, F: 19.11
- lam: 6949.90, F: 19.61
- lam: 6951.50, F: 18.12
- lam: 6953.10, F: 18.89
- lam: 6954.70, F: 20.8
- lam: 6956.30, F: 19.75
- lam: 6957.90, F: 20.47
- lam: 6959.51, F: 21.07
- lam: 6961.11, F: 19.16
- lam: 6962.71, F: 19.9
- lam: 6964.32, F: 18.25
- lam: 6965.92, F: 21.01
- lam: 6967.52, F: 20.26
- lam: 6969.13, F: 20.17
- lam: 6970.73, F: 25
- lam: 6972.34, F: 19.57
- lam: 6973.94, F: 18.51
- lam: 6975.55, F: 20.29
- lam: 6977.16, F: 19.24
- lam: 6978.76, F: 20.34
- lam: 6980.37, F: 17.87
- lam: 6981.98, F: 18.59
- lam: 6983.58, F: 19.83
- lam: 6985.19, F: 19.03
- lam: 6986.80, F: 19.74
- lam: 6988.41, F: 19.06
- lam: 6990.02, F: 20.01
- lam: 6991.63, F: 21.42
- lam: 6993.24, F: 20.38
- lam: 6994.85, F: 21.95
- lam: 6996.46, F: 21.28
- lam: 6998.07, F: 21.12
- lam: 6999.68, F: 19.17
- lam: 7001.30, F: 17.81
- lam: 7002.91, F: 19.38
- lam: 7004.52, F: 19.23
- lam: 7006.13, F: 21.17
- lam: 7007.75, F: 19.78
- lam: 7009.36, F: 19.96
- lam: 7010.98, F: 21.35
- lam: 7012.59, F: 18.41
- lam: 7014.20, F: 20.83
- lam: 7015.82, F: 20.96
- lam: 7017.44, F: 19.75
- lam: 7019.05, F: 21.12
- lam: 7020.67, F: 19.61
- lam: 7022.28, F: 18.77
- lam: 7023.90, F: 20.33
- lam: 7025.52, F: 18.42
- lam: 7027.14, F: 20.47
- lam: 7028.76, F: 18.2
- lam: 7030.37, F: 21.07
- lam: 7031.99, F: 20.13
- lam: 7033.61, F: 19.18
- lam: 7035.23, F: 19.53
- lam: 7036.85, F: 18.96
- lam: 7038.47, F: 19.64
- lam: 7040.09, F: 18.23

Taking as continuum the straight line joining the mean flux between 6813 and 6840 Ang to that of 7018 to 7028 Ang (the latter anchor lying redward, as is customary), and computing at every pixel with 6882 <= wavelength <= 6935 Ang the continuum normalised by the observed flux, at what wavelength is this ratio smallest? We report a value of 6916.37 Ang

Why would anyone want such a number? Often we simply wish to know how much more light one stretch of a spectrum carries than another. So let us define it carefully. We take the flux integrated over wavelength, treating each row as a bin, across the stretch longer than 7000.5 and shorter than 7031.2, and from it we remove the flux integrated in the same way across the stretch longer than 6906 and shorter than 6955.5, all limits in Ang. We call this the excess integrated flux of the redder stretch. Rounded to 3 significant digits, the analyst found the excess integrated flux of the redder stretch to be -387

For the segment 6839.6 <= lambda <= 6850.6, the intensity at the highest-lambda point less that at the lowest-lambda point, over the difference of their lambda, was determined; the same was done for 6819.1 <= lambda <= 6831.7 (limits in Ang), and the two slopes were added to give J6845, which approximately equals 0.33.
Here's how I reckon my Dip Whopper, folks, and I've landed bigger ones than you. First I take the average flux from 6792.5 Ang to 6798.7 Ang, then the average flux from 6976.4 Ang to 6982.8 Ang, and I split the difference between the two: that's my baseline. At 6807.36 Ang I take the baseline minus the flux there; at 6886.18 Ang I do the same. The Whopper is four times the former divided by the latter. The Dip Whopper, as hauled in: 3.3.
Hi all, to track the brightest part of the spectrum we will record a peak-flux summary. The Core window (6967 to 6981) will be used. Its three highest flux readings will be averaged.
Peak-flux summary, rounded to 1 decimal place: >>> 21.9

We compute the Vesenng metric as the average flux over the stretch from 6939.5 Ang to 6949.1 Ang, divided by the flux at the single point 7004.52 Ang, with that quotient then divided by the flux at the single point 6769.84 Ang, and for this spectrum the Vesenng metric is 0.058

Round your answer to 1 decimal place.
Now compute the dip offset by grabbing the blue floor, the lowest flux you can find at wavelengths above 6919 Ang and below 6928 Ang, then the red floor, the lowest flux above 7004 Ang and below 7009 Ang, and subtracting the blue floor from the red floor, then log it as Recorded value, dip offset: 1.4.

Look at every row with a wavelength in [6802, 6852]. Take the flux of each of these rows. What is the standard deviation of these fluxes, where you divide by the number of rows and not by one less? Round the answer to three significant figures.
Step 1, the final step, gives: 1.07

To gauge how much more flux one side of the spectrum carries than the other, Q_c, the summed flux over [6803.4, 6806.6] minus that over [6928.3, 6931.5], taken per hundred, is -0.019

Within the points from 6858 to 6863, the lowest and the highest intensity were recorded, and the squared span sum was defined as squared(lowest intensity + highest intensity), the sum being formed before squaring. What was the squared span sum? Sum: 1475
